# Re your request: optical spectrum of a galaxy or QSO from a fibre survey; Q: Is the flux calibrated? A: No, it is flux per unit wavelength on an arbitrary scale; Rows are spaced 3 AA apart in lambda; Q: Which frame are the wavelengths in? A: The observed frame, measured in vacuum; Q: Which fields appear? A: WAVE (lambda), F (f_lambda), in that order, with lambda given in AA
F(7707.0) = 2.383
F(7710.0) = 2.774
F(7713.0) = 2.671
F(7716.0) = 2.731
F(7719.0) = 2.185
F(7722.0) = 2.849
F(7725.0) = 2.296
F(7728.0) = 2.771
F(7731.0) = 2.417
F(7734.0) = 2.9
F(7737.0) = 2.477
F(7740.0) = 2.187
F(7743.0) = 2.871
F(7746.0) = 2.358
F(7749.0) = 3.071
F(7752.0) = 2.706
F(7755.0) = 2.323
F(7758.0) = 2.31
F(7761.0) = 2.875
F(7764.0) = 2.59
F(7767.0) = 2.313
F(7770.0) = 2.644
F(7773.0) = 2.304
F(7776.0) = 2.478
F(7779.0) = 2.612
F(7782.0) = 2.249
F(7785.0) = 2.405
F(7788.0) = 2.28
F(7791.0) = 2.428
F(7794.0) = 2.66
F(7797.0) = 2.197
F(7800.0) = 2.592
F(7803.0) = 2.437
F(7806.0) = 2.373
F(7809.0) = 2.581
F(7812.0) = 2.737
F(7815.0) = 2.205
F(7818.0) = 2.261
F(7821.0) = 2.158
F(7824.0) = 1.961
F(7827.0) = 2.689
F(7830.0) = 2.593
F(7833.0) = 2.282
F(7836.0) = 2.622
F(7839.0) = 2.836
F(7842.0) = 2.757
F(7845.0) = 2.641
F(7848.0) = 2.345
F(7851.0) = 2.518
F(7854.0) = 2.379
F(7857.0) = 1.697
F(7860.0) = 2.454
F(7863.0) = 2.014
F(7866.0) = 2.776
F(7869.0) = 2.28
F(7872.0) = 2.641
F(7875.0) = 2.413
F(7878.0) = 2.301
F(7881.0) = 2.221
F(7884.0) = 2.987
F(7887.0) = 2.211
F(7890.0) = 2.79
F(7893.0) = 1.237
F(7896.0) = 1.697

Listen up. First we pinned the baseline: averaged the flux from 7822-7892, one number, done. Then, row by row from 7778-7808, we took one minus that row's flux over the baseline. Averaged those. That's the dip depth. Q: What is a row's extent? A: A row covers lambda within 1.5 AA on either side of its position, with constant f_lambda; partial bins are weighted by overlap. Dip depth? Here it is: 0.01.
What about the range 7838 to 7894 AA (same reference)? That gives 0.02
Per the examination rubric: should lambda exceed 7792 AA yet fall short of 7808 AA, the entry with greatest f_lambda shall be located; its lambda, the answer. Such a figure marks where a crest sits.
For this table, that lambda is 7794.0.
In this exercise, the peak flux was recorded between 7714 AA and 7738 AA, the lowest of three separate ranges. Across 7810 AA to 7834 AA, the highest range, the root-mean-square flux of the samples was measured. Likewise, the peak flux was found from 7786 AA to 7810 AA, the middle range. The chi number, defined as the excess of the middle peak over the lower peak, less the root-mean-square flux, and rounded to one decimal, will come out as -2.6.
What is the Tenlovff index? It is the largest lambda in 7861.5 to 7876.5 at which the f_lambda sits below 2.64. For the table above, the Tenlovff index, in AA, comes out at 7875.0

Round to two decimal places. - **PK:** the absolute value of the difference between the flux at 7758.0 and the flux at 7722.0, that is 0.54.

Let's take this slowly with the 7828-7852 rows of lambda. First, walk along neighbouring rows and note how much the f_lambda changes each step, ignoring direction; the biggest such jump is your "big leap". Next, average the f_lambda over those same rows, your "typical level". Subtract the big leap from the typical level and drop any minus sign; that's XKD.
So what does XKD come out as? 2.2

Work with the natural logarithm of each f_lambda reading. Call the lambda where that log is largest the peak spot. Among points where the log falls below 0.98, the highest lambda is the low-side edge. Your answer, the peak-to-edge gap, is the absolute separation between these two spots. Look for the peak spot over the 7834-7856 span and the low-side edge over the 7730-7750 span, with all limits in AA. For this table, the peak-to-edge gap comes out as 93 AA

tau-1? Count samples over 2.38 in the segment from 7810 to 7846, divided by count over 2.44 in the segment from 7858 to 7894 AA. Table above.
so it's 1.4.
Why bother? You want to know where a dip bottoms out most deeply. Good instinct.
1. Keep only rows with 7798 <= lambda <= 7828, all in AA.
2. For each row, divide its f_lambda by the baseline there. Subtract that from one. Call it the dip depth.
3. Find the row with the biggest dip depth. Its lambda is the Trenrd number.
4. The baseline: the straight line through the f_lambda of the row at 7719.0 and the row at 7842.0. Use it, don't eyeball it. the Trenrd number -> 7824.0 AA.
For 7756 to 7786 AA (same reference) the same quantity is 7782.0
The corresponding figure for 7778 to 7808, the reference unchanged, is 7797.0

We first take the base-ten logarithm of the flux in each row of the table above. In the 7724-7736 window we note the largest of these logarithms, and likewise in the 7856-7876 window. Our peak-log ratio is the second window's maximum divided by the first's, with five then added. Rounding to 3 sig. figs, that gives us 5.96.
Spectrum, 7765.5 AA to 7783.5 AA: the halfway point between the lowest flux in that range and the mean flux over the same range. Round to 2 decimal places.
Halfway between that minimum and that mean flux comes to 2.34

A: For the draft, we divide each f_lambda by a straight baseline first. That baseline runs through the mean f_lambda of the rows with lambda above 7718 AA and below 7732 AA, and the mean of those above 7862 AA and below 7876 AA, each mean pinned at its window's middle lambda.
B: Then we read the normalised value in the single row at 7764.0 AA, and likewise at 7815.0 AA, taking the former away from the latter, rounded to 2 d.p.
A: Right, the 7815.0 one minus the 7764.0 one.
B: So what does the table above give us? -0.14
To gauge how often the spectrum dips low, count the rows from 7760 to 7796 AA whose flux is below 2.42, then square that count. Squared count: 25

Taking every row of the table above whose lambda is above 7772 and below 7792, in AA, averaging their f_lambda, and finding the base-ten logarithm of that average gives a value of 0.379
